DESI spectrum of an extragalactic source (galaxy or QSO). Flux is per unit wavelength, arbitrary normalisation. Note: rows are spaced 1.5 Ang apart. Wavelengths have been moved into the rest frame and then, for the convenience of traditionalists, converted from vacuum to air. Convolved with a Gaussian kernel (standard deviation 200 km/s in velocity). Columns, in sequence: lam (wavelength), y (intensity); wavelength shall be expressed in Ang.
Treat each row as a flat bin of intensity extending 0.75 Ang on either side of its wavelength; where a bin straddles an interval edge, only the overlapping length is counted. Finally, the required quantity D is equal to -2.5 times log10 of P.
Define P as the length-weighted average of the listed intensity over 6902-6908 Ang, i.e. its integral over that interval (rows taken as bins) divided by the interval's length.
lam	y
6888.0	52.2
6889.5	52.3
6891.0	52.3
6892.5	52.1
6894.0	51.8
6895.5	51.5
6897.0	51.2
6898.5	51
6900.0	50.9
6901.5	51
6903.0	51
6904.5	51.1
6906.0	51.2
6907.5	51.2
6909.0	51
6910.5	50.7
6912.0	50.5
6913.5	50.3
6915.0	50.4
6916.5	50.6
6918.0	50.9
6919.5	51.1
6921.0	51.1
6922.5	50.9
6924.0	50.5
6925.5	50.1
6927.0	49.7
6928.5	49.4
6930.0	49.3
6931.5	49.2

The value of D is -4.27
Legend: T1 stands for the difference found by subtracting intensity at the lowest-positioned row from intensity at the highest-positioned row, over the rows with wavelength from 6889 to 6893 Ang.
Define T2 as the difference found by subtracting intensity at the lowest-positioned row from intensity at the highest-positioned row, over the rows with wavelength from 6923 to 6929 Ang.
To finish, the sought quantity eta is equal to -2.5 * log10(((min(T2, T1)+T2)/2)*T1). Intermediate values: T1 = -0.2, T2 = -1.1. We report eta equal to 1.6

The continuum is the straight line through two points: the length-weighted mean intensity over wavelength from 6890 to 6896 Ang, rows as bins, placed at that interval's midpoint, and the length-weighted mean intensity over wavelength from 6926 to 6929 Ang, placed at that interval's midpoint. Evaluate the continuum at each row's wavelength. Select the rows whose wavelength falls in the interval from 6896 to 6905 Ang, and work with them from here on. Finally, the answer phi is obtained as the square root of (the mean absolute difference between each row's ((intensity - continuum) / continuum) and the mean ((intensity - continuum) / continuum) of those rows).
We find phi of 0.054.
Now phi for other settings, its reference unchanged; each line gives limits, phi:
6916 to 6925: 0.068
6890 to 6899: 0.071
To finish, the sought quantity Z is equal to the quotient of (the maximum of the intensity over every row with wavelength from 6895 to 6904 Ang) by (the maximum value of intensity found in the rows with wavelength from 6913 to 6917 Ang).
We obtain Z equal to 1.02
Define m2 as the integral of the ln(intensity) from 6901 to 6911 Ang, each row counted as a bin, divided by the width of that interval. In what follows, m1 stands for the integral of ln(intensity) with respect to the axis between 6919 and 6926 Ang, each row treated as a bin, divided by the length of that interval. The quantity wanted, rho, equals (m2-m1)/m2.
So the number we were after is 0.0014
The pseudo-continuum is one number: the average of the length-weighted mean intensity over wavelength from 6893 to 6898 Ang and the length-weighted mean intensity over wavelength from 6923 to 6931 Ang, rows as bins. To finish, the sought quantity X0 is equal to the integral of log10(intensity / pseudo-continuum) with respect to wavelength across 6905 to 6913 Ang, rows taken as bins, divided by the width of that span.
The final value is 0.002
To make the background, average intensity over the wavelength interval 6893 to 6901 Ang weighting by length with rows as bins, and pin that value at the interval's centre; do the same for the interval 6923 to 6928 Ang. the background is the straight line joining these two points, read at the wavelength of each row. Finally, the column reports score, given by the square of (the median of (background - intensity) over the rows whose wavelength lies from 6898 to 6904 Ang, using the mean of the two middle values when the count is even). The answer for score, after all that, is 0.03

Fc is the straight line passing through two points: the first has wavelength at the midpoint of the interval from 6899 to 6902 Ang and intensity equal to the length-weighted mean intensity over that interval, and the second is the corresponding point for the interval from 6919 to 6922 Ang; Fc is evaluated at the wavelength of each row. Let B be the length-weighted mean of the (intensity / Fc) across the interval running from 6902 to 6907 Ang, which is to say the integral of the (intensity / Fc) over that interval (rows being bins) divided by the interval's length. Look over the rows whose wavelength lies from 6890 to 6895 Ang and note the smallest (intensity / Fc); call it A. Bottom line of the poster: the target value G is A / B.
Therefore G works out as 1.02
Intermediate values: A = 1.02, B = 1.00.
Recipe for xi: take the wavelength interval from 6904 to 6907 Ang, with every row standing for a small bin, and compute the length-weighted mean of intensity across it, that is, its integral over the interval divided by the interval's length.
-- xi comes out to 51.2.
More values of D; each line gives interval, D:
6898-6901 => -4.27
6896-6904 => -4.27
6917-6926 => -4.26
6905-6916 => -4.26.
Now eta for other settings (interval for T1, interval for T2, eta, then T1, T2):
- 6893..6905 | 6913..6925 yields 1.9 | -0.7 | 0.2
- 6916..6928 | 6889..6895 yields 0.5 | -0.9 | -0.5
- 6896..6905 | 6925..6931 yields 2.7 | -0.1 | -0.8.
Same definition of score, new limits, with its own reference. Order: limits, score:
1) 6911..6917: 0.02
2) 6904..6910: 0.06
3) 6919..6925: 0.50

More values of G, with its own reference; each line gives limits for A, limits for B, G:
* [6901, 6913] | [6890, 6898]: 0.97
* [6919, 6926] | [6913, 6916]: 0.99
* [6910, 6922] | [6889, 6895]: 0.96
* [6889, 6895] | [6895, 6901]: 1.01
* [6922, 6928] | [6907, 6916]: 0.98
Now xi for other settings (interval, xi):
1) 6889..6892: 52.3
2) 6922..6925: 50.6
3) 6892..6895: 51.9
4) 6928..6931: 49.3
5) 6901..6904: 51.0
